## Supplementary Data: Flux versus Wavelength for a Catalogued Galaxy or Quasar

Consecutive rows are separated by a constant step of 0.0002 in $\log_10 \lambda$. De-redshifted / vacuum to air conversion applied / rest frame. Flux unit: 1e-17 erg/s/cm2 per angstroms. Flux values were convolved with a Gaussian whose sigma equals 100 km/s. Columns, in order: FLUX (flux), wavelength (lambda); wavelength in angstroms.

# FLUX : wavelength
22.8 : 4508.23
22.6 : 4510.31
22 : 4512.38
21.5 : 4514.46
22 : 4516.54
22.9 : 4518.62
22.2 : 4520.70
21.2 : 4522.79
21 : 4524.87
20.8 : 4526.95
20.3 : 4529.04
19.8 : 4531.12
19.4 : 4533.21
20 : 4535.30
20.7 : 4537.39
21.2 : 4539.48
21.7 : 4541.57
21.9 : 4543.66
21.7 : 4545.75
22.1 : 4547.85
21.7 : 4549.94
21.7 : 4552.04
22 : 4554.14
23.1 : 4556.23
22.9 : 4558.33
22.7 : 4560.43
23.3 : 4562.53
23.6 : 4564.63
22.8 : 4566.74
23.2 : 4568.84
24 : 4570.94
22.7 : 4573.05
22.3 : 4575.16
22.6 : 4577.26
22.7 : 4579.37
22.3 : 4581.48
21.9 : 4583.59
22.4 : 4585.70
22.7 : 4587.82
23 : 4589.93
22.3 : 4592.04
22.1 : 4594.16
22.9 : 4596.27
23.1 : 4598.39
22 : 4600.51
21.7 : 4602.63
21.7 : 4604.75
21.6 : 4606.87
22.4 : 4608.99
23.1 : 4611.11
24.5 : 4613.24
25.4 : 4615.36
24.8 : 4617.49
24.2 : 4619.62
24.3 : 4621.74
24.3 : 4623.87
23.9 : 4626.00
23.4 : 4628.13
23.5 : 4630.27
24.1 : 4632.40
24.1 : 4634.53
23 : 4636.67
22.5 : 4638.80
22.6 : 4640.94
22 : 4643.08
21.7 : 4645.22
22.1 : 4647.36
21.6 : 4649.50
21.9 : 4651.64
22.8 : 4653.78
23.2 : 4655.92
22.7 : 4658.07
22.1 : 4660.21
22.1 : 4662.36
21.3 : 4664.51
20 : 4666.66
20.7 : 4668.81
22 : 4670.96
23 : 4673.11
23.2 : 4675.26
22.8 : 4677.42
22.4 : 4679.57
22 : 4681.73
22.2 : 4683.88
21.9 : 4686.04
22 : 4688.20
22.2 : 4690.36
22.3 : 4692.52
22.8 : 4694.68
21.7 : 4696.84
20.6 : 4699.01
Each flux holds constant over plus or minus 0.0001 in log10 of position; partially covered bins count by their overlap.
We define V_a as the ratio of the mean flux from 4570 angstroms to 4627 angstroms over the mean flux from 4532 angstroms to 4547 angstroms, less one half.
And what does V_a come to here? 0.598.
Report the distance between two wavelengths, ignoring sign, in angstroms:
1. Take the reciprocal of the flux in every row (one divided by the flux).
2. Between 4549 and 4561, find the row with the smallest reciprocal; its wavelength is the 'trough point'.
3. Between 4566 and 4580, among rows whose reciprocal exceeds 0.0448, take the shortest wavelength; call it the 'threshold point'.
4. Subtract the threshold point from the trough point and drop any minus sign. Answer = 18.9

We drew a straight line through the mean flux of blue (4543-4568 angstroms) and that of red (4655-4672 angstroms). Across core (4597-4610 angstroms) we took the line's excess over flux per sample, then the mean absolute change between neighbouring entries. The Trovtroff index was 0.46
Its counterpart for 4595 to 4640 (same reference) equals 0.50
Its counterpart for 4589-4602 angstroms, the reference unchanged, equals 0.60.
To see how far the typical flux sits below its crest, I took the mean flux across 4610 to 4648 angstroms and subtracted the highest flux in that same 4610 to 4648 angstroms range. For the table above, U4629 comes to -1.9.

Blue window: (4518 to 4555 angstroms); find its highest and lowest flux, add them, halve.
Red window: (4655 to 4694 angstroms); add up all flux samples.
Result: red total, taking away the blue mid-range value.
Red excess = 377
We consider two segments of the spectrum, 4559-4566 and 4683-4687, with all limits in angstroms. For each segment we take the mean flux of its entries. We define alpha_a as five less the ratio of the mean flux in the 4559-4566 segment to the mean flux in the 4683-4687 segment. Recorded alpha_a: 3.95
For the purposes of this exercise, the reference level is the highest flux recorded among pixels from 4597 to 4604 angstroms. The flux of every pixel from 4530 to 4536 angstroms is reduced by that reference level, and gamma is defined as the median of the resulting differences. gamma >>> -3.3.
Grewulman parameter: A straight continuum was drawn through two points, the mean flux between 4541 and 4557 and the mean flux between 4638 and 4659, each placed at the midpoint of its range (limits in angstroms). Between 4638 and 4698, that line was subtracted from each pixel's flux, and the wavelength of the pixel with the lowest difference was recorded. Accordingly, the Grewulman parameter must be 4666.66 angstroms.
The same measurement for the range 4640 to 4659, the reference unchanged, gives 4649.50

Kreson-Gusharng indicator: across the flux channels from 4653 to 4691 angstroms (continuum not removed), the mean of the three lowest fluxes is 20.7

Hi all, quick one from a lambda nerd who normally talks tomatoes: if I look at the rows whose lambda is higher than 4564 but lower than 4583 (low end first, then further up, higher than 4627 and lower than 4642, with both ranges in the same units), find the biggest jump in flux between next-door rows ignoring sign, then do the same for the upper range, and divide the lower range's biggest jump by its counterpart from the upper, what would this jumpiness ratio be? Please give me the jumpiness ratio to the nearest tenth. 1.2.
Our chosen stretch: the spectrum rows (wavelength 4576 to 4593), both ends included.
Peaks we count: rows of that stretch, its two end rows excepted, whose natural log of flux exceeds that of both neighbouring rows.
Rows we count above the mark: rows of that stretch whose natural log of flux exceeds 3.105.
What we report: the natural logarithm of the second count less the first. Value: 1.10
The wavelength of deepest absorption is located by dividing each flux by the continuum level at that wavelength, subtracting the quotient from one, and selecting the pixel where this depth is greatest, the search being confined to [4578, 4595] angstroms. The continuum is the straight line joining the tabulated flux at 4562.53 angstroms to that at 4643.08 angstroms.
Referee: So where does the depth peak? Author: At 4583.59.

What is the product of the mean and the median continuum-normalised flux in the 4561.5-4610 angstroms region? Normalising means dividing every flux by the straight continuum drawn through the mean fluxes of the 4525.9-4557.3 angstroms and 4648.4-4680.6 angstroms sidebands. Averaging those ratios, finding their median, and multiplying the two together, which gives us 1.10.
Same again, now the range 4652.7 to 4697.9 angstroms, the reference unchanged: 1.00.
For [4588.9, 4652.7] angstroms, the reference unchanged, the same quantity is 1.11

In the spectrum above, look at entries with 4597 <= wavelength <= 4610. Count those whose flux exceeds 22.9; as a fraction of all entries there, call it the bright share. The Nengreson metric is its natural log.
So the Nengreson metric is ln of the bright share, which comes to -1.8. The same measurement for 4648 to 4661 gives -1.8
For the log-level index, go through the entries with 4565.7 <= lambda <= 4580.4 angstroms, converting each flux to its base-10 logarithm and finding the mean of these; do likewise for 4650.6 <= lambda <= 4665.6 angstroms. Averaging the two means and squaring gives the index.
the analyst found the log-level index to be 1.83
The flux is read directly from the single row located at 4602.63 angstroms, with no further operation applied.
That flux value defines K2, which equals 21.7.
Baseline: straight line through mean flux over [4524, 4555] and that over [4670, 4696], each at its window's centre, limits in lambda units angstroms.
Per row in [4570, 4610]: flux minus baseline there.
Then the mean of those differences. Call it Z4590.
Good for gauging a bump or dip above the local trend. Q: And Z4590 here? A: 0.91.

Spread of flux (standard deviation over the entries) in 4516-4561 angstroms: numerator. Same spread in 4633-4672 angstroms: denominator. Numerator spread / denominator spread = 1.1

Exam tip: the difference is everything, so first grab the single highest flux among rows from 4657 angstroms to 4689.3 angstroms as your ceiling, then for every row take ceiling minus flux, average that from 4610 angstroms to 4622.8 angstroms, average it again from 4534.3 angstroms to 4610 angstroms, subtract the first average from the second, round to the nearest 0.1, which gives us 2.1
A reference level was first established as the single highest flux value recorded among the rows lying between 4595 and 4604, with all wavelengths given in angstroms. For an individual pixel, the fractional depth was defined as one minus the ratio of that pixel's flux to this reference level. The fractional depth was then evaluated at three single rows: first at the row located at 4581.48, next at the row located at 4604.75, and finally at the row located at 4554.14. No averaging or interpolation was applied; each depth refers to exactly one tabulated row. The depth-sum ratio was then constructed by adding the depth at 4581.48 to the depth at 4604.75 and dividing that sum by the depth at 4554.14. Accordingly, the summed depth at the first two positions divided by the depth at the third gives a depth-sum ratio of 2.0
